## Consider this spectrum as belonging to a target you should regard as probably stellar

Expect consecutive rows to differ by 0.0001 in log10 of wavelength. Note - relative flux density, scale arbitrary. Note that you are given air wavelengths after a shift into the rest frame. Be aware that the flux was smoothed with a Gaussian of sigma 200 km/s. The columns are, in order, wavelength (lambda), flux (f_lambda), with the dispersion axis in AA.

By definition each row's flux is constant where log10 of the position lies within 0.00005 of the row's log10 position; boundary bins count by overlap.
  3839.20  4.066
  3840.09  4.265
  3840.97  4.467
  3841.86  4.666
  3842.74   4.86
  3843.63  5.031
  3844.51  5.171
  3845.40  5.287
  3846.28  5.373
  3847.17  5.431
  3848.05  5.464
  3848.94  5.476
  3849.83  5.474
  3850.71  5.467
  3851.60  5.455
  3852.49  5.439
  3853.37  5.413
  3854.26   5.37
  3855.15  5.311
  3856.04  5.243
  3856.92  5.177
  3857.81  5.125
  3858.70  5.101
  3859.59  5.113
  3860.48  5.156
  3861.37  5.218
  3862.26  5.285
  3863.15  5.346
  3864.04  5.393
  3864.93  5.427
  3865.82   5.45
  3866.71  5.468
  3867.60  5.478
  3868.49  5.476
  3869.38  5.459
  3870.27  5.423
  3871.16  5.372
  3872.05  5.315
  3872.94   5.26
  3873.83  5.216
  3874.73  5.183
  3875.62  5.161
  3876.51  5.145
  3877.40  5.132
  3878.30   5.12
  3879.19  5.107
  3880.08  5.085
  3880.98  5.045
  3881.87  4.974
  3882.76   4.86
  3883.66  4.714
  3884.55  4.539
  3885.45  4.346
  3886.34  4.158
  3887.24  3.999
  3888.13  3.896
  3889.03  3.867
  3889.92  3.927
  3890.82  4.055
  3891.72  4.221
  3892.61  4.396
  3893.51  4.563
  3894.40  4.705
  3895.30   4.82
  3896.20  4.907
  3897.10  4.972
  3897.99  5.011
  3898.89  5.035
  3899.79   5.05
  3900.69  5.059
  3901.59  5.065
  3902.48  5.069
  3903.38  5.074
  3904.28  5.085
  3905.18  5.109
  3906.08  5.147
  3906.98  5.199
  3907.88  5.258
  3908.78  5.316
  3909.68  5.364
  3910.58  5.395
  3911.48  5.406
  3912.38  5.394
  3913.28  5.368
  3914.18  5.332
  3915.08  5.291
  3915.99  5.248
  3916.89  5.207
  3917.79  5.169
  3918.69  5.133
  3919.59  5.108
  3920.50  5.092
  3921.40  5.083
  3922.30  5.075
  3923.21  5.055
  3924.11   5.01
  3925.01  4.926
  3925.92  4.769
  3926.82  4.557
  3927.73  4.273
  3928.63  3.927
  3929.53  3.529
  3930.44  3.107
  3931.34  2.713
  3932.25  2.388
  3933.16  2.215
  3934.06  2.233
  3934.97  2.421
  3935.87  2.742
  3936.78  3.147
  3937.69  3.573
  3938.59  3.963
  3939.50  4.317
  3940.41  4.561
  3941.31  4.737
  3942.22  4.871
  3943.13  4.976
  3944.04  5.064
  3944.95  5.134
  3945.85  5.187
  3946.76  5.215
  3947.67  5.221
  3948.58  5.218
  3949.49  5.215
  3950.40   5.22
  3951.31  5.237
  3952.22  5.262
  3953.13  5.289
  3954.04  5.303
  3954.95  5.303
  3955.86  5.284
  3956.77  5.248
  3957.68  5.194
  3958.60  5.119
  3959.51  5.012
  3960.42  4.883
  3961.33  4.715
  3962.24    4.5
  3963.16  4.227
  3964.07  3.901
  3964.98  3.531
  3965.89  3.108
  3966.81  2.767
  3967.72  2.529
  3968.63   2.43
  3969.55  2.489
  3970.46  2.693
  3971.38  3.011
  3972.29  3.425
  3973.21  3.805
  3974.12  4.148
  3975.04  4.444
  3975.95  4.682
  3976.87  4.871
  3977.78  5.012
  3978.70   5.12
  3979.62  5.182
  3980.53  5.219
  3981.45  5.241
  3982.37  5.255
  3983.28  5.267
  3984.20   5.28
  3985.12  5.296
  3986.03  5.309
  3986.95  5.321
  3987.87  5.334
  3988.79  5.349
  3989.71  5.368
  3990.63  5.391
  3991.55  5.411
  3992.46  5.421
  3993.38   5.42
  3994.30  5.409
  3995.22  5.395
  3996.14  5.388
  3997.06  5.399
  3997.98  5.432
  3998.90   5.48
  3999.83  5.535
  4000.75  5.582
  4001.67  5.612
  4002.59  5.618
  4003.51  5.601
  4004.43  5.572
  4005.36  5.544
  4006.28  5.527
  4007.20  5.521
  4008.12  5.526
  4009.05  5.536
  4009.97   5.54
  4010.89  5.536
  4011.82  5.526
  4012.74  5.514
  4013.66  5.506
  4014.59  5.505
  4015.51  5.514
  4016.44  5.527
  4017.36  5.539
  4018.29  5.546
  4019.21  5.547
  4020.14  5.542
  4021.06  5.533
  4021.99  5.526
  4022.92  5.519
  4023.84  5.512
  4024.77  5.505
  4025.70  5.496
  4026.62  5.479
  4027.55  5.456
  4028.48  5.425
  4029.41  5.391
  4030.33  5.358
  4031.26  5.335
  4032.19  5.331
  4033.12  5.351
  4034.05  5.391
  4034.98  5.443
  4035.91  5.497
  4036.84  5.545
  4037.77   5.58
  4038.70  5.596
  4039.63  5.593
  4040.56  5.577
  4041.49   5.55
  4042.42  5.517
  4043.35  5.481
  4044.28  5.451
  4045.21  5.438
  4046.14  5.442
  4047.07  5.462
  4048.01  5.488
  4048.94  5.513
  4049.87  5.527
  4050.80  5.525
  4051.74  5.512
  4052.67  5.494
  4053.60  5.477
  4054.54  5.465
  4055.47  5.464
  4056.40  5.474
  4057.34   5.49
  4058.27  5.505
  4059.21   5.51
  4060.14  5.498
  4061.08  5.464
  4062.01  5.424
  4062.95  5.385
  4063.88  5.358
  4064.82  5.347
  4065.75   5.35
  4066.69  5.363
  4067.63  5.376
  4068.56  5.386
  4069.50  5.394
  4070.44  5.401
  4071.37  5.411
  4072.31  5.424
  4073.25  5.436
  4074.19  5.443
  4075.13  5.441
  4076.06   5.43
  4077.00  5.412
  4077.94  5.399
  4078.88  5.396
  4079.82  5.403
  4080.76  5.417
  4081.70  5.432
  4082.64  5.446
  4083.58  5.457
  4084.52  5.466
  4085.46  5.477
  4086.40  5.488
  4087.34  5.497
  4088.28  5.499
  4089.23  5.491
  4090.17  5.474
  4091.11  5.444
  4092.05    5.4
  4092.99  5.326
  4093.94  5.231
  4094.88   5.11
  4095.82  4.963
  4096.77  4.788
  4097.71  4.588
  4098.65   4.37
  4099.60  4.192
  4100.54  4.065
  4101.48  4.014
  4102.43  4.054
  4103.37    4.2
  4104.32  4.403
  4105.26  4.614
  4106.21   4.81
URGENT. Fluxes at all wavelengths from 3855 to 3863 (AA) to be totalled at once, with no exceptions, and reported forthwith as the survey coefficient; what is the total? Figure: 47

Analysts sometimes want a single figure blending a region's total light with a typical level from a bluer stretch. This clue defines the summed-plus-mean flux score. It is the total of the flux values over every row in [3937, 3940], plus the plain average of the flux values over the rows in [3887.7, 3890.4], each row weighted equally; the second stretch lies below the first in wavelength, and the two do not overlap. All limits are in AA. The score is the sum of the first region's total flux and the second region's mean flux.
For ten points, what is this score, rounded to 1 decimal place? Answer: 15.7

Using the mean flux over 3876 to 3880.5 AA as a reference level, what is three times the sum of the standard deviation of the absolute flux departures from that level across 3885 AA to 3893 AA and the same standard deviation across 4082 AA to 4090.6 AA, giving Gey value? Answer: 0.6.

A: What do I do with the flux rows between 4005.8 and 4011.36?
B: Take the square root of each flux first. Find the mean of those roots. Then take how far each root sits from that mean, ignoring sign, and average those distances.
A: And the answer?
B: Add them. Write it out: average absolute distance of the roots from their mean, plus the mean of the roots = 2.35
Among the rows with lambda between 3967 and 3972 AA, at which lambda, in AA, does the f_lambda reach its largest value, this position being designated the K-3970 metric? 3971.38 AA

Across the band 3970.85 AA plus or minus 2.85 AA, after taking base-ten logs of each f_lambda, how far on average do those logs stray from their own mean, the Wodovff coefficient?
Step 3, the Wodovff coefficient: 0.064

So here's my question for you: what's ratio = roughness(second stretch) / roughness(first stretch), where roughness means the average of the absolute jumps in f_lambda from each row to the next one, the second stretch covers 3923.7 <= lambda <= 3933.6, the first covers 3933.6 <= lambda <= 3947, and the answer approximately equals 1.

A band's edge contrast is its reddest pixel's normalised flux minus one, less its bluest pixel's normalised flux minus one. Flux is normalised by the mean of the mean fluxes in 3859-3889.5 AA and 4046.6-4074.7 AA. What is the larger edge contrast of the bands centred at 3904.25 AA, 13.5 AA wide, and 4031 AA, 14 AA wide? 0.073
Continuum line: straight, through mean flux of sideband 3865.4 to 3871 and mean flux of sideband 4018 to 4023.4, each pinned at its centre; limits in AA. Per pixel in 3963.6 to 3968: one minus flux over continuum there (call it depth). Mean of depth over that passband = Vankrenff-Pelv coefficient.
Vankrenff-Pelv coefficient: 0.42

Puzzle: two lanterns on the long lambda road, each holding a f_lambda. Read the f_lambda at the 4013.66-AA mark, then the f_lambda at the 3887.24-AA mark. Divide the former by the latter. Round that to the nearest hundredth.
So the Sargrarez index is 1.38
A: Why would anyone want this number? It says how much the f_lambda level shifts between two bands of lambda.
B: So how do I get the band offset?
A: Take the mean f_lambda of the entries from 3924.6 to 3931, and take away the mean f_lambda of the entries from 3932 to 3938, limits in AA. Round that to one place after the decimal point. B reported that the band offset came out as 1.5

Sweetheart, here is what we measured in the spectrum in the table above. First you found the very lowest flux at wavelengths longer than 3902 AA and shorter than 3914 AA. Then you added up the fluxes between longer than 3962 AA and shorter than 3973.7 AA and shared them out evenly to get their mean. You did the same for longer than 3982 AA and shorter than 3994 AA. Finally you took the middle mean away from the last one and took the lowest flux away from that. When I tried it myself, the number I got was -3.0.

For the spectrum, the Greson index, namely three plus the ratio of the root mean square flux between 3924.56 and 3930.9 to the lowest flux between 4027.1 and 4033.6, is 3.79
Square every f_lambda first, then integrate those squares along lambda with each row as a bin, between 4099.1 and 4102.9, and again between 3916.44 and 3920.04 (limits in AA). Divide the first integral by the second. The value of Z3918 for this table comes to 0.66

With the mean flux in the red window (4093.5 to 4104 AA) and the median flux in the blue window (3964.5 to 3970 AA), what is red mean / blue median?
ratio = 1.70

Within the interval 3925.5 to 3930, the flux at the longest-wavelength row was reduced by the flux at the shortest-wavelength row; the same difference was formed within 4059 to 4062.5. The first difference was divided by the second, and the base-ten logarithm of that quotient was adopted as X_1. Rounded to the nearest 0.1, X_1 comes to 1.2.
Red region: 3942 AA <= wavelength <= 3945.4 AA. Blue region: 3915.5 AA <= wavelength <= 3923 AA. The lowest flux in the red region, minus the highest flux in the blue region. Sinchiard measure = -0.4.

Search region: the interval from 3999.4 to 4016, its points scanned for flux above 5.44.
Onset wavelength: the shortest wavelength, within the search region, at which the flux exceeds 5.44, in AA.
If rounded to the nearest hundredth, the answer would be 3999.83 AA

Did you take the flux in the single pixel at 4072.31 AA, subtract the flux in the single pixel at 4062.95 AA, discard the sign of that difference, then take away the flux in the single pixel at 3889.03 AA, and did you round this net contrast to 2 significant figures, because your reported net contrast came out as -3.8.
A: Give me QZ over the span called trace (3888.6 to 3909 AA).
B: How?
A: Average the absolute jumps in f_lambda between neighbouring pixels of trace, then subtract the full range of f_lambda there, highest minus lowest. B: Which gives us -1.4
